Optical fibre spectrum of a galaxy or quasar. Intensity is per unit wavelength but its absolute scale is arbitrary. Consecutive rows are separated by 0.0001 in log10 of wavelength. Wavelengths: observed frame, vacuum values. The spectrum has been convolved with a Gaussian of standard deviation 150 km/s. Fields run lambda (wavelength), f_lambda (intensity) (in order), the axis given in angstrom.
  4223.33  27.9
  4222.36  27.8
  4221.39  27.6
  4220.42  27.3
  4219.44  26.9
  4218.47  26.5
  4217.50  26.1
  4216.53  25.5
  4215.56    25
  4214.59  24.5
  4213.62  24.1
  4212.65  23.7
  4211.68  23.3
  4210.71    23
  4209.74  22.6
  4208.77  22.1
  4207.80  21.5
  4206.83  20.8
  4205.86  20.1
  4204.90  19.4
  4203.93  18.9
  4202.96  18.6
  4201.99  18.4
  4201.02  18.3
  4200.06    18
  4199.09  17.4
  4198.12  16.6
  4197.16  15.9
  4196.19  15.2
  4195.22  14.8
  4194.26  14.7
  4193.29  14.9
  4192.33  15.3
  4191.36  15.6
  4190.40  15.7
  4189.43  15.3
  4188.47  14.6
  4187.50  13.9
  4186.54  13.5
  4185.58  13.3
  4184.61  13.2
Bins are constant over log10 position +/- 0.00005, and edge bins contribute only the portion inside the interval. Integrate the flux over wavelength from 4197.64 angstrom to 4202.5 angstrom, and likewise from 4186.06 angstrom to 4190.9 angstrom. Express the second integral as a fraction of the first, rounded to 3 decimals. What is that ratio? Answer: 0.821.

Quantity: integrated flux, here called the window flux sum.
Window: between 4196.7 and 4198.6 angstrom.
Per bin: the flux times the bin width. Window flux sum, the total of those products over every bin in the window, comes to 31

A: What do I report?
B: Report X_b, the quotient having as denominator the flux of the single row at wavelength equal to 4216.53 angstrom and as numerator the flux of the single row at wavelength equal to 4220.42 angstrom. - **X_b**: 1.07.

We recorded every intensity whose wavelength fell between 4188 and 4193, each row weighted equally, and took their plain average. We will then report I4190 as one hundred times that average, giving 1530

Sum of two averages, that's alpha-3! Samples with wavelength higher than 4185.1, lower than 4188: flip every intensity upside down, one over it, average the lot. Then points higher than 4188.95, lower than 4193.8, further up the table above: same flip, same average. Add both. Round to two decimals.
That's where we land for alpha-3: 0.14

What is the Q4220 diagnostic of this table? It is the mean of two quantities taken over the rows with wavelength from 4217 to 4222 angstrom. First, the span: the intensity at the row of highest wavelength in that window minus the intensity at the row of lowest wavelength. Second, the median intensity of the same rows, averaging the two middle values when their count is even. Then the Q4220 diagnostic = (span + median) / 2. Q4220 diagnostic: 14.2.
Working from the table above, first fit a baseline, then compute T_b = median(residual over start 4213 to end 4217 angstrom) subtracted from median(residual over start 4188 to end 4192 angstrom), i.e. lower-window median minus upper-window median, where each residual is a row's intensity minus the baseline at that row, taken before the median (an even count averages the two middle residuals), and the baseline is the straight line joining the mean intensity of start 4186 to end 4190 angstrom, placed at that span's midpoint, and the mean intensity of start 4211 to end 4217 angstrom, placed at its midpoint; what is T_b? 0.2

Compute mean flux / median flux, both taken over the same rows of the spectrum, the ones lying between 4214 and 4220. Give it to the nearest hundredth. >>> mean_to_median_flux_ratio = 1.00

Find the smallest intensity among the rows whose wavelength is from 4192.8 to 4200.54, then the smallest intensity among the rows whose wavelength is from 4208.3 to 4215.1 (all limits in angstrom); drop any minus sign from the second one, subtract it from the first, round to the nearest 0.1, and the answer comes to -7.4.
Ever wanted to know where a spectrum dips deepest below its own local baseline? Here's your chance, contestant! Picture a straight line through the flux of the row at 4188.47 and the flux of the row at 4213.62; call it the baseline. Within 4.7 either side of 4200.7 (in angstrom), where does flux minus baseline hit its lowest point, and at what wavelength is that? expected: 4196.19 angstrom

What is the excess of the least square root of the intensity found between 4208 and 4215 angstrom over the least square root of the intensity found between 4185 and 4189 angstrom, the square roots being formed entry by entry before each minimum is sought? 1.1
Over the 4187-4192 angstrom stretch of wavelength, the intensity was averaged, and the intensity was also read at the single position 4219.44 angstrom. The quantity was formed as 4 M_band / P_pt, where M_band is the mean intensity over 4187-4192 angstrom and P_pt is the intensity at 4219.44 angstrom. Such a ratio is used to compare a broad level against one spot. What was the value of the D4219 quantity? 2.2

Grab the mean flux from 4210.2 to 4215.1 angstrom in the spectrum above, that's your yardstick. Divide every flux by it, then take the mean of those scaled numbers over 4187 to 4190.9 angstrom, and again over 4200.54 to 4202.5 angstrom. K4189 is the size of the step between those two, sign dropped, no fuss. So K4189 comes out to 0.15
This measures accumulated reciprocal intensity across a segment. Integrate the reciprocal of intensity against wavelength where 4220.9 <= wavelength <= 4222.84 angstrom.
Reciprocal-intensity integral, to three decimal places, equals 0.070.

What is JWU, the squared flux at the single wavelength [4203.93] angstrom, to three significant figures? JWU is 357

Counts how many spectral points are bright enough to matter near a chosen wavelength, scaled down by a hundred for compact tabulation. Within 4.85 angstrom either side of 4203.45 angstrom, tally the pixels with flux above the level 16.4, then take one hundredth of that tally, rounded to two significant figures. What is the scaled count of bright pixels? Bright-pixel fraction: 0.10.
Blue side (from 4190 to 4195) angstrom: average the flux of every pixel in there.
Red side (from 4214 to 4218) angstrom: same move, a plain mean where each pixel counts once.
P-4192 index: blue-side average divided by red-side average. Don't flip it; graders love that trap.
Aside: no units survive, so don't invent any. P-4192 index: 0.60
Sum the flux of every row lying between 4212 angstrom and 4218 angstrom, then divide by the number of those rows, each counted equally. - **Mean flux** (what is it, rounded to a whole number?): 25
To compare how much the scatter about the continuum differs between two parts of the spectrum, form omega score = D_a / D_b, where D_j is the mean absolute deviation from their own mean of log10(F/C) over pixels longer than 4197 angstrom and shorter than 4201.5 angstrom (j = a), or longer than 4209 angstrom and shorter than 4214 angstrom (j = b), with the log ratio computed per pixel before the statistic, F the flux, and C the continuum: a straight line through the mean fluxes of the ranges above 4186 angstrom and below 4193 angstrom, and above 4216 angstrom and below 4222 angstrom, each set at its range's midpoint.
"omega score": 19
